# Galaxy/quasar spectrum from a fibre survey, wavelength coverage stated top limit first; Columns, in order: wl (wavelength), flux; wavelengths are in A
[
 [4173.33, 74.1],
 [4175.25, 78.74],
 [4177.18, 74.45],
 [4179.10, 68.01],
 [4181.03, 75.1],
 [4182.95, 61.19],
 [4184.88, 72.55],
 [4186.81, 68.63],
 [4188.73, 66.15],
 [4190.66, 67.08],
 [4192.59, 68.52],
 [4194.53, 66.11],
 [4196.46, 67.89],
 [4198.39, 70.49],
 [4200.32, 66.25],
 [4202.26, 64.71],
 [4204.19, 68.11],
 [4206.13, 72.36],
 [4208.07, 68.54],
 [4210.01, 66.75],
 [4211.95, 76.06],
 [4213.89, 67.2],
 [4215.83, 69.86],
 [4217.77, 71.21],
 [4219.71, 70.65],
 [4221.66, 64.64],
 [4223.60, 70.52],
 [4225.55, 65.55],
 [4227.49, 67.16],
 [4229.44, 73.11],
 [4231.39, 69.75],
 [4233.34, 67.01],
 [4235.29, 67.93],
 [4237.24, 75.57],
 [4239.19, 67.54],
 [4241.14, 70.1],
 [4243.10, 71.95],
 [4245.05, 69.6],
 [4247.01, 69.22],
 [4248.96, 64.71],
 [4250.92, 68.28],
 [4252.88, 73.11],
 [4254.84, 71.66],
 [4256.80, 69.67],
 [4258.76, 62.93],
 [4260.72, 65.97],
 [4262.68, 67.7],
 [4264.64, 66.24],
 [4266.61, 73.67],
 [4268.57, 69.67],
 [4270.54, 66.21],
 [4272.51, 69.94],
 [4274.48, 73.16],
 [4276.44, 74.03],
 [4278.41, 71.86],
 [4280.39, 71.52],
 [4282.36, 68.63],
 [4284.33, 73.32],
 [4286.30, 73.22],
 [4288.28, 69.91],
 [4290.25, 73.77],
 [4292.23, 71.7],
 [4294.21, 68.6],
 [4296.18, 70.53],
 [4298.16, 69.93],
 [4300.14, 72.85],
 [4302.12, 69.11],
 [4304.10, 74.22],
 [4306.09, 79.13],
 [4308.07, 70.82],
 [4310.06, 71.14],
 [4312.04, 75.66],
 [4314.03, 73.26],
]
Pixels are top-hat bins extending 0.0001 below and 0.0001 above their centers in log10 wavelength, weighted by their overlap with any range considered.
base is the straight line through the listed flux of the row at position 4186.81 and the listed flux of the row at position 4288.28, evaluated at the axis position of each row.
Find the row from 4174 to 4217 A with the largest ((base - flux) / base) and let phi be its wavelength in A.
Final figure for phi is 4182.95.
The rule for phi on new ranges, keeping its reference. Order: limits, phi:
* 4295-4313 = 4302.12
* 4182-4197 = 4182.95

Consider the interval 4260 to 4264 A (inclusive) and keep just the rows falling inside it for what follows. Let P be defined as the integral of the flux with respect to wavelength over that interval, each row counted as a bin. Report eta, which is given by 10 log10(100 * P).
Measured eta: 44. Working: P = 268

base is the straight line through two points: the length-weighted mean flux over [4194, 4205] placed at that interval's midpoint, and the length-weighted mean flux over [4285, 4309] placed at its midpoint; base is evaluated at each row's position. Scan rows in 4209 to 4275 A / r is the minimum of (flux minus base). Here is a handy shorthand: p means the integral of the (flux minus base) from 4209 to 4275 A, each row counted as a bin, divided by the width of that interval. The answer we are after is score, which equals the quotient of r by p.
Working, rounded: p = -0.2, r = -7.3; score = 44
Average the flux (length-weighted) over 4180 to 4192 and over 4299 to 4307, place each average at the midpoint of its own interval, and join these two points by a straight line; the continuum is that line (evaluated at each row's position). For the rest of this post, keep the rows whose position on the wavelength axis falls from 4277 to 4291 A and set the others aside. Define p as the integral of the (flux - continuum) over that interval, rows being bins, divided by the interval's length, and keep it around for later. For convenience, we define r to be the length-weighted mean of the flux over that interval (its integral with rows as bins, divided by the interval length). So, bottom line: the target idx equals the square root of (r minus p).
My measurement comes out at 8.53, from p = -1.0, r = 71.8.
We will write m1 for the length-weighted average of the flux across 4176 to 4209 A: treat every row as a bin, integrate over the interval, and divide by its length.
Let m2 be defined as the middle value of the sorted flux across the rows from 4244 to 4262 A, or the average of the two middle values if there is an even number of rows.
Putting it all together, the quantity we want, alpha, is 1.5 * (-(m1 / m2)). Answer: -1.49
